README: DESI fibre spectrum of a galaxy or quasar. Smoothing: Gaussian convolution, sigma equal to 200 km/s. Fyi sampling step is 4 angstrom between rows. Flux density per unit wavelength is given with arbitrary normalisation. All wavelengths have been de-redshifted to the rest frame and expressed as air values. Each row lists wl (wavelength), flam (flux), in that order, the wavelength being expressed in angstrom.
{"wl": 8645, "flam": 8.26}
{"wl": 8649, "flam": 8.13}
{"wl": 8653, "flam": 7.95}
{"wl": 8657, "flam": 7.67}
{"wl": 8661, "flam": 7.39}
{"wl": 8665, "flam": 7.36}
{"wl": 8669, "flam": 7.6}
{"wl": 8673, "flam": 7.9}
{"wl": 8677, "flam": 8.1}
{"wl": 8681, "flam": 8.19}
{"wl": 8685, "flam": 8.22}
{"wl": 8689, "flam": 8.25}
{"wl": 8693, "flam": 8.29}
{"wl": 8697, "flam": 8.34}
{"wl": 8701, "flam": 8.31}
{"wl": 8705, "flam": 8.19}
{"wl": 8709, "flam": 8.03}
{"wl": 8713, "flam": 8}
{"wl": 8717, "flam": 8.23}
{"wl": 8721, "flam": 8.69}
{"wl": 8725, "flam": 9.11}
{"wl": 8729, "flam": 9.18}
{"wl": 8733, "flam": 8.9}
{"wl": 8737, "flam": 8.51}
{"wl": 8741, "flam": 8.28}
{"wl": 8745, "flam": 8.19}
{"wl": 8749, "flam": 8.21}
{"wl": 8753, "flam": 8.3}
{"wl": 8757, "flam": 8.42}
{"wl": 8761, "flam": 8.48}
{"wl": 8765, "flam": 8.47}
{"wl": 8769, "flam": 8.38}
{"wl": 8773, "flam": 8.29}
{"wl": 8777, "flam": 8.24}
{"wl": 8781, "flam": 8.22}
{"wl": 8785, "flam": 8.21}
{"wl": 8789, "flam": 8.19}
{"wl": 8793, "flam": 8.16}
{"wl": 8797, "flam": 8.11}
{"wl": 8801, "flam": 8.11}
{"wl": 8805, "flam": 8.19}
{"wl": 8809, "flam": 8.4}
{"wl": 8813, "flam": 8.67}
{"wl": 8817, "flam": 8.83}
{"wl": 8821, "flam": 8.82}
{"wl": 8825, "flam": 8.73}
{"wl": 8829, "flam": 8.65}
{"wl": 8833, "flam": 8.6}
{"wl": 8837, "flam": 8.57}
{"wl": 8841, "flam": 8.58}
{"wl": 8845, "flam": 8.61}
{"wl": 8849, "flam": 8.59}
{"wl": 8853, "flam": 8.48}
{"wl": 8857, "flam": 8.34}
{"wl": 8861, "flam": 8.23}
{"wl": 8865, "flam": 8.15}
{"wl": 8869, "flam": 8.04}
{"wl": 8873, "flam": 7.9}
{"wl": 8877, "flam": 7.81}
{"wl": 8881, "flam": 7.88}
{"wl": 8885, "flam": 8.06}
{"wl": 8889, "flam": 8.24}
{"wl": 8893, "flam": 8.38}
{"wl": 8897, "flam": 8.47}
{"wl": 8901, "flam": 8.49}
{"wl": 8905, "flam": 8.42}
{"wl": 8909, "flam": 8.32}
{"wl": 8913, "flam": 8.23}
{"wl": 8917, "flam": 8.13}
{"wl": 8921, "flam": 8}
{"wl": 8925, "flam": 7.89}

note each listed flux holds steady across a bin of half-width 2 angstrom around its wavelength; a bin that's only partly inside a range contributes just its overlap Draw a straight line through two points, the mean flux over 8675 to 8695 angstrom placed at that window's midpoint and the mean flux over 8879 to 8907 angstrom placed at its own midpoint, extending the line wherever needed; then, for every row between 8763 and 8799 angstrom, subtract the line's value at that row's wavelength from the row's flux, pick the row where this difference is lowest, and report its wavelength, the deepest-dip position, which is 8797 angstrom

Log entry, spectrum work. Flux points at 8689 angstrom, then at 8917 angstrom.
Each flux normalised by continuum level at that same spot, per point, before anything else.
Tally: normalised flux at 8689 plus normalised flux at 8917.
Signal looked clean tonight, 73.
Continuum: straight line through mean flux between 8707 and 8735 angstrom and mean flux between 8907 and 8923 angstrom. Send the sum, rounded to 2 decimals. 1.95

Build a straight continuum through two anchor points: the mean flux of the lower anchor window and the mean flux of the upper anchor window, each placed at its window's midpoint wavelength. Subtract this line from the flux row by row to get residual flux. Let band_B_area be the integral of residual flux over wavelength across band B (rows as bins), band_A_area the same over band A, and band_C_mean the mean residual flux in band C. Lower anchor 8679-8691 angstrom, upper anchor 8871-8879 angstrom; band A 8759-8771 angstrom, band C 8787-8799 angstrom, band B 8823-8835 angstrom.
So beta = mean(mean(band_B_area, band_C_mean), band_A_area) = 4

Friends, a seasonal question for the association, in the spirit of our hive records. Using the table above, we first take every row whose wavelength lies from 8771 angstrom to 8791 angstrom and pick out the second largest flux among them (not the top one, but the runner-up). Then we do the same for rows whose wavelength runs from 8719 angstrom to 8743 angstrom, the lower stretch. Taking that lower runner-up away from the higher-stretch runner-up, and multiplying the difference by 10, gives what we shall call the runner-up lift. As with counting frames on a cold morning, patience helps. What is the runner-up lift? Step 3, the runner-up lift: -9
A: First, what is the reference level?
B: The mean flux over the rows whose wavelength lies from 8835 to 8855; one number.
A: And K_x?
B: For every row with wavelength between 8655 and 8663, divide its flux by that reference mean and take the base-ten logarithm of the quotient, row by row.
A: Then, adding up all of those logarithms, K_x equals -0.112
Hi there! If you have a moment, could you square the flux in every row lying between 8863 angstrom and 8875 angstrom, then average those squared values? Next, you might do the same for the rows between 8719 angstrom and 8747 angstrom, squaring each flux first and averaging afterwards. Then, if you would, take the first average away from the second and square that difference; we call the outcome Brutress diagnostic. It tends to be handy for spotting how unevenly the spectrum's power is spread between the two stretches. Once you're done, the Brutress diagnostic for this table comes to 126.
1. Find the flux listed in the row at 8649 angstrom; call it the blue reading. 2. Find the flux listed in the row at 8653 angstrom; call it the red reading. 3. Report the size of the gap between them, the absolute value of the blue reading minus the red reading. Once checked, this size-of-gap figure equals 0.18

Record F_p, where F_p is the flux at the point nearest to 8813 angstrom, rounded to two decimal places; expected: 8.67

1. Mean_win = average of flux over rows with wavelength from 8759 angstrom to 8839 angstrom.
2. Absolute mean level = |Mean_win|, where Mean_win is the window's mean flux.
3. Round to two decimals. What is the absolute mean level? 8.42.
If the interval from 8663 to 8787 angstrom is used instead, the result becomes 8.29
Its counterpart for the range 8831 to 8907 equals 8.31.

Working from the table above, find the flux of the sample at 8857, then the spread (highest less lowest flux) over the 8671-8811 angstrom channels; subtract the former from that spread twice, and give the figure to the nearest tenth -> -15.4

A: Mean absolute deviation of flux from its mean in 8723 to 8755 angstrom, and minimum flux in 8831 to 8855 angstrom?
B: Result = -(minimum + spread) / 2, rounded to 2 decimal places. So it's -4.42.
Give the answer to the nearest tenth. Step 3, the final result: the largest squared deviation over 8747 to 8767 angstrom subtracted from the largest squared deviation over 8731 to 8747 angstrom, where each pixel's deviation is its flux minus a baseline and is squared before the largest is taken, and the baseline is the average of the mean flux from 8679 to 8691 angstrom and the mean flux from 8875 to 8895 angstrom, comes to 0.5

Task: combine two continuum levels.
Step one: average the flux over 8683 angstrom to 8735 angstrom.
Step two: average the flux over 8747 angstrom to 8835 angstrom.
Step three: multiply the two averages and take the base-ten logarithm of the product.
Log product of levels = 1.850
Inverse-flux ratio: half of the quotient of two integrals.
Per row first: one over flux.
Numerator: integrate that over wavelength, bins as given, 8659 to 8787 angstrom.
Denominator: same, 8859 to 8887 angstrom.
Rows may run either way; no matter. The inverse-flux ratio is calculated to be 2.2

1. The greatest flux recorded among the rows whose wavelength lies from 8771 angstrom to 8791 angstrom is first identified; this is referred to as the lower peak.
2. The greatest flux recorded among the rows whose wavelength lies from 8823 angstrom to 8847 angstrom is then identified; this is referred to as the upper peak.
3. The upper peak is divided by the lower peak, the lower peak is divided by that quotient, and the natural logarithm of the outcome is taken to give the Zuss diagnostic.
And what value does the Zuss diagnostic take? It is 2.06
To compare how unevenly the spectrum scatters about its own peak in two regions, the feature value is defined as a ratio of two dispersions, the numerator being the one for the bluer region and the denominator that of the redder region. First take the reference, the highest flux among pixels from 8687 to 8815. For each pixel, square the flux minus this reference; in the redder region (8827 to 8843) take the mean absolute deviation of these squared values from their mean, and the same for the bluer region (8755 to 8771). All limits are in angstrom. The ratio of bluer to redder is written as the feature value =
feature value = 1.9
